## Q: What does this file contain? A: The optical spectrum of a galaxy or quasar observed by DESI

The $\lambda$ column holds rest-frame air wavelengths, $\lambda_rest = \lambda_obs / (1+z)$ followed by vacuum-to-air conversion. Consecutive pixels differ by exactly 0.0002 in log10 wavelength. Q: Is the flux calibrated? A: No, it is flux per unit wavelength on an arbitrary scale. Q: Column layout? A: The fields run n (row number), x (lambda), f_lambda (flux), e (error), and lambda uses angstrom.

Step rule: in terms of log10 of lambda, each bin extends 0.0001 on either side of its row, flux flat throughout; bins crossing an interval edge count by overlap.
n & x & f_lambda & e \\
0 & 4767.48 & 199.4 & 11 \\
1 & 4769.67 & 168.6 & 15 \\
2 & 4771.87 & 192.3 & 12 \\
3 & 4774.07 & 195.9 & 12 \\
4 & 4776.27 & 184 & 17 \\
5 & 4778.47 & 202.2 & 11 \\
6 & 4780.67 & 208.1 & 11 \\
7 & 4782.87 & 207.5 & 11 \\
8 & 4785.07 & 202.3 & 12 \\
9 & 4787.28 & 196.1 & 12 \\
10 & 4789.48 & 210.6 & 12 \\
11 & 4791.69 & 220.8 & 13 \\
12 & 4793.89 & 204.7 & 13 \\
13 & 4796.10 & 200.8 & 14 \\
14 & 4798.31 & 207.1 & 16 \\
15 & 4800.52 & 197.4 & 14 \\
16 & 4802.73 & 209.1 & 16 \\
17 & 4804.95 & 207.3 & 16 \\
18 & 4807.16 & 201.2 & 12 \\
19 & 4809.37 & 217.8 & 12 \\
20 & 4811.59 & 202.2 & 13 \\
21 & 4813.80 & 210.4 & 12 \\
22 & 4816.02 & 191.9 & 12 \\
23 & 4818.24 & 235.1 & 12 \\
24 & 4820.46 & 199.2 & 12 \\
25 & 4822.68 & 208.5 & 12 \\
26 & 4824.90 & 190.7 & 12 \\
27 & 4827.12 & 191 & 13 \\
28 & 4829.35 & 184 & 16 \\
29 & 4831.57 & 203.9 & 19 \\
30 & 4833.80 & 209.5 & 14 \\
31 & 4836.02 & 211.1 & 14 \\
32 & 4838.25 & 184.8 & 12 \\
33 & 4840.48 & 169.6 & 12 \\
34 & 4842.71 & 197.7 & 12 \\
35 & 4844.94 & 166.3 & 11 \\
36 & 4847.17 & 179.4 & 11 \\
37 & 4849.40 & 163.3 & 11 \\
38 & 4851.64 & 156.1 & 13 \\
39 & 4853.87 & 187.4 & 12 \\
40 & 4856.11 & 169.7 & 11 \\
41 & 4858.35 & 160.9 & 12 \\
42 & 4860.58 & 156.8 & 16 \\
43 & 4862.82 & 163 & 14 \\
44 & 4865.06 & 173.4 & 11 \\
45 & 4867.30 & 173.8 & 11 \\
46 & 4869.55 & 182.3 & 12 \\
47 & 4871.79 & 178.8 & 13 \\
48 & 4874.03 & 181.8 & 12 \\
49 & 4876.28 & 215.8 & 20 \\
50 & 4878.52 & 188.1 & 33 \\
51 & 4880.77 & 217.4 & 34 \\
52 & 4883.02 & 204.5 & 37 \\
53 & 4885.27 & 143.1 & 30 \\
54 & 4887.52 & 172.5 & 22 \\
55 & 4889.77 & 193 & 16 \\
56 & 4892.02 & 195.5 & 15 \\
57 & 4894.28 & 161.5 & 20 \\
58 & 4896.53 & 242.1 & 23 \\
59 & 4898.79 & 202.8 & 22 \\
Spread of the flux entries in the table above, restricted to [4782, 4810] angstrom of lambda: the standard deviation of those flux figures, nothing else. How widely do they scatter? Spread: 7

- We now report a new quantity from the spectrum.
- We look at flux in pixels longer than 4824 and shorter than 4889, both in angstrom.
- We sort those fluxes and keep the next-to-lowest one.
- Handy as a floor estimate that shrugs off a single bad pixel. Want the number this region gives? 156.1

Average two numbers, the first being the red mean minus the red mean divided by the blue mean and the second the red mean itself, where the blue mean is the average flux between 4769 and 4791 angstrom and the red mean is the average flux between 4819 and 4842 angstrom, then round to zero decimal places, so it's 195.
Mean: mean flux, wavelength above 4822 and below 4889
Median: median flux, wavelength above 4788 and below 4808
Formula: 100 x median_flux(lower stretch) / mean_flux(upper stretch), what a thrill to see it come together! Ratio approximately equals 113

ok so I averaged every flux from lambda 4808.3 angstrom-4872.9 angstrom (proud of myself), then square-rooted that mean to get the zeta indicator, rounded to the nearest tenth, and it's 13.7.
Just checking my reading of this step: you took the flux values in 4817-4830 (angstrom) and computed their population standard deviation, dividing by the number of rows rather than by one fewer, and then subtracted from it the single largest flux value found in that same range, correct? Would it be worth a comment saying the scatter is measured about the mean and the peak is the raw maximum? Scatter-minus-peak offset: -218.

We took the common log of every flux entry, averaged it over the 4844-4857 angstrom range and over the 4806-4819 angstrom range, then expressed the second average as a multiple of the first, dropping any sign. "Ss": 1.04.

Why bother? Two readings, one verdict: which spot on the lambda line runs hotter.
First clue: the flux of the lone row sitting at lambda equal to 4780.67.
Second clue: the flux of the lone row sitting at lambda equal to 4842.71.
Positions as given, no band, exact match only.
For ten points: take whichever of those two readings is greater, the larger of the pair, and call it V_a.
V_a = 208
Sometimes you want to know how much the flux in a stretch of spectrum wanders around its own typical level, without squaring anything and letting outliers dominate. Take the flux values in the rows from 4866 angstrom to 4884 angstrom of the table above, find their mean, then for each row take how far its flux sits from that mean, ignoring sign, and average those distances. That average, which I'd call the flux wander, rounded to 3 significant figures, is 14.8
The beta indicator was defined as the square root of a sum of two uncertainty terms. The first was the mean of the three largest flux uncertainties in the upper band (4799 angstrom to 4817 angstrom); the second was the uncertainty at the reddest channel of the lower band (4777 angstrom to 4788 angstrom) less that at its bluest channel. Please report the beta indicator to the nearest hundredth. 4.04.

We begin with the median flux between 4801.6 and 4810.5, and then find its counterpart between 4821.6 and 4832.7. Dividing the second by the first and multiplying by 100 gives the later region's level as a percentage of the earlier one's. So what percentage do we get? 92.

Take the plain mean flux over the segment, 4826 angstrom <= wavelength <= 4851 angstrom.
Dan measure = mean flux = 187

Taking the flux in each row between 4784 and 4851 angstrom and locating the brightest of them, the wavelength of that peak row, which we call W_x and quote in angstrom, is 4818.24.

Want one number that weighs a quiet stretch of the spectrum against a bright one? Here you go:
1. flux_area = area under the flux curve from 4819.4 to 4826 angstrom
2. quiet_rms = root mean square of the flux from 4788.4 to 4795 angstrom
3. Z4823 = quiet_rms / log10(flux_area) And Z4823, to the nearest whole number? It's 68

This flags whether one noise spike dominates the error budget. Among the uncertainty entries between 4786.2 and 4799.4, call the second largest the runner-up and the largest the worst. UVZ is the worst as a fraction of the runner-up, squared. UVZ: 1.31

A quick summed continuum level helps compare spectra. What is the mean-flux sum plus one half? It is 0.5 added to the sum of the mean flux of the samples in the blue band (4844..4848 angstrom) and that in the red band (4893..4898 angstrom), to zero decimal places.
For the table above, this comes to 375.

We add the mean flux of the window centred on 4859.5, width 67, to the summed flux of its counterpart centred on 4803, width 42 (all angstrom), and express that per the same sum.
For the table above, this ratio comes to 1.05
